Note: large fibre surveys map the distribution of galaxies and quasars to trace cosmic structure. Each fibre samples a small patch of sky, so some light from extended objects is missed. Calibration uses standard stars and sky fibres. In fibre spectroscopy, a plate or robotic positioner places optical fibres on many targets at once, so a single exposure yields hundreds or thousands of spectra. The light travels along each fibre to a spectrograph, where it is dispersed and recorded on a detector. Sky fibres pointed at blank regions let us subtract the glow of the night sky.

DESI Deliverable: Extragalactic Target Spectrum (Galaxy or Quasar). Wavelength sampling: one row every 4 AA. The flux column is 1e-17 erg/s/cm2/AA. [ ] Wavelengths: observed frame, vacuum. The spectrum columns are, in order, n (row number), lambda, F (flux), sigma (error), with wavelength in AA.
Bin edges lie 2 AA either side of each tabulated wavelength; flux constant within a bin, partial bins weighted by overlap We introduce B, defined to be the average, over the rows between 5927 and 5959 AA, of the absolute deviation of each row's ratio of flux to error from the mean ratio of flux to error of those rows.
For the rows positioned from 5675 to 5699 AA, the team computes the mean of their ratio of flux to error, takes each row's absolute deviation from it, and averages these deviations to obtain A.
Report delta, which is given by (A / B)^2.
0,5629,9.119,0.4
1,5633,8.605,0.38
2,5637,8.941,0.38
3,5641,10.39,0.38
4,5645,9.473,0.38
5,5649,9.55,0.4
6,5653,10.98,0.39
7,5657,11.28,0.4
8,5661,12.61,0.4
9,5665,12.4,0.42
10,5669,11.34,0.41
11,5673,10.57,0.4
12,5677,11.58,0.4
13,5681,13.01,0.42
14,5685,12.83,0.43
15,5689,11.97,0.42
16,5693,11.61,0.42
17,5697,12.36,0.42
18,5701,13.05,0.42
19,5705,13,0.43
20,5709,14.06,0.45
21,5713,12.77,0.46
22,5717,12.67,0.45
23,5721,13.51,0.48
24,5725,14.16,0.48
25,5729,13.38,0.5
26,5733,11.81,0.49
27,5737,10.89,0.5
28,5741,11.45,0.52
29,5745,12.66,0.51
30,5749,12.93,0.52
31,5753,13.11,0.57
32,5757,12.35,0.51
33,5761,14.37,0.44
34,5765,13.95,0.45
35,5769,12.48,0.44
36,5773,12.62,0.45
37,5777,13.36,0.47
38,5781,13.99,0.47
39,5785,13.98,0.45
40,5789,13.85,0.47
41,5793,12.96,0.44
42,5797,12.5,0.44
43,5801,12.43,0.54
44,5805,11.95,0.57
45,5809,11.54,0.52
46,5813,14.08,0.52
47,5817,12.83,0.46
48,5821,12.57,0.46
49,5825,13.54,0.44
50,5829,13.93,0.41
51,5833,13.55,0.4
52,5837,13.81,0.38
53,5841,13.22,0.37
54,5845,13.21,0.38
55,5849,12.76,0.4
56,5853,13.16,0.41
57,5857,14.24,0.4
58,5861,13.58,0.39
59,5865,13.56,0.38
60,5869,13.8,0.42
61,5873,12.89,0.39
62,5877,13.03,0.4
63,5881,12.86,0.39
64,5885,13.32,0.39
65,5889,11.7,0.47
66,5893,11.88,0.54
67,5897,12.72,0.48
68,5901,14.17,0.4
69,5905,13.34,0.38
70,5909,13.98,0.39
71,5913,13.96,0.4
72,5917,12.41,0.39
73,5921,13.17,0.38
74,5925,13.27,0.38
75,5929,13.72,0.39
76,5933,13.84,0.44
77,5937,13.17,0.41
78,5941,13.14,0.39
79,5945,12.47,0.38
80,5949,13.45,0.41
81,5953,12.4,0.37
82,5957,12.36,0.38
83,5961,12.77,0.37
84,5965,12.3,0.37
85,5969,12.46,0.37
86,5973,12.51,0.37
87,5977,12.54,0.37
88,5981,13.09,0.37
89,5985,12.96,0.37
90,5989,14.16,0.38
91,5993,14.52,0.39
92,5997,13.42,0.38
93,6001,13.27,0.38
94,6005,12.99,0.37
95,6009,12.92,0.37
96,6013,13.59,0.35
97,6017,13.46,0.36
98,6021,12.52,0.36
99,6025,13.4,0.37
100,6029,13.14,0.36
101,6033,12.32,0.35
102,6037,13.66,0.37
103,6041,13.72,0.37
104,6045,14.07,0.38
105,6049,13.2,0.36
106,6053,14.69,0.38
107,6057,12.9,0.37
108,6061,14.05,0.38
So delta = 1.1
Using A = 0.9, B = 0.8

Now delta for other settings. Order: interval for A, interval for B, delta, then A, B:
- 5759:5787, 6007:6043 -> 2.0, 1.4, 1.0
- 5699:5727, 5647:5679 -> 0.6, 1.2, 1.5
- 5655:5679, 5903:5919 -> 1.0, 1.3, 1.3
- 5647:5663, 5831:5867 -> 2.5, 2.0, 1.3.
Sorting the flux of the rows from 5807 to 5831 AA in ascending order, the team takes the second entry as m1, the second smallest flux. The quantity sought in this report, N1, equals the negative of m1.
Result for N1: -12.6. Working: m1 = 12.57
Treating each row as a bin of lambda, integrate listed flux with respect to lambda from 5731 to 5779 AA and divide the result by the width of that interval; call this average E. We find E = 12.7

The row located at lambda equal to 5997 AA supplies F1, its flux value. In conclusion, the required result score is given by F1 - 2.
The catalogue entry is 11.4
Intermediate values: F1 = 13.42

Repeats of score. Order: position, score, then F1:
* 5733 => 9.8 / 11.81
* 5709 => 12.1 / 14.06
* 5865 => 11.6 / 13.56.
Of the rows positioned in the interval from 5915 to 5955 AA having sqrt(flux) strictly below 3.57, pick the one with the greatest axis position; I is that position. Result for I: 5953 AA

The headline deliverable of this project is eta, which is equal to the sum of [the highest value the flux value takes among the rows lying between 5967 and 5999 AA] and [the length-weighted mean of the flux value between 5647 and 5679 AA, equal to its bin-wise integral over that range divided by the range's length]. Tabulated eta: 25.8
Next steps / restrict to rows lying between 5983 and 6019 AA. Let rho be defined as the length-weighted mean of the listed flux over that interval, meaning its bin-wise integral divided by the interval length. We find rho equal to 13.5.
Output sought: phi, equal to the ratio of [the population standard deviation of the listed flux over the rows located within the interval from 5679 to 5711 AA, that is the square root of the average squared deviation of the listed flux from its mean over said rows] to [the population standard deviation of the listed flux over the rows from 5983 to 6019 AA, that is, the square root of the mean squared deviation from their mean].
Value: 1.36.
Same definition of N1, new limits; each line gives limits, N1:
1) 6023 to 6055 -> -13.1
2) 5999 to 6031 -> -12.9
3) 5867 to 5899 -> -11.9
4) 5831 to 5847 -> -13.2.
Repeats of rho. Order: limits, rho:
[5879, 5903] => 12.8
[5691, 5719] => 12.8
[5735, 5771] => 12.7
